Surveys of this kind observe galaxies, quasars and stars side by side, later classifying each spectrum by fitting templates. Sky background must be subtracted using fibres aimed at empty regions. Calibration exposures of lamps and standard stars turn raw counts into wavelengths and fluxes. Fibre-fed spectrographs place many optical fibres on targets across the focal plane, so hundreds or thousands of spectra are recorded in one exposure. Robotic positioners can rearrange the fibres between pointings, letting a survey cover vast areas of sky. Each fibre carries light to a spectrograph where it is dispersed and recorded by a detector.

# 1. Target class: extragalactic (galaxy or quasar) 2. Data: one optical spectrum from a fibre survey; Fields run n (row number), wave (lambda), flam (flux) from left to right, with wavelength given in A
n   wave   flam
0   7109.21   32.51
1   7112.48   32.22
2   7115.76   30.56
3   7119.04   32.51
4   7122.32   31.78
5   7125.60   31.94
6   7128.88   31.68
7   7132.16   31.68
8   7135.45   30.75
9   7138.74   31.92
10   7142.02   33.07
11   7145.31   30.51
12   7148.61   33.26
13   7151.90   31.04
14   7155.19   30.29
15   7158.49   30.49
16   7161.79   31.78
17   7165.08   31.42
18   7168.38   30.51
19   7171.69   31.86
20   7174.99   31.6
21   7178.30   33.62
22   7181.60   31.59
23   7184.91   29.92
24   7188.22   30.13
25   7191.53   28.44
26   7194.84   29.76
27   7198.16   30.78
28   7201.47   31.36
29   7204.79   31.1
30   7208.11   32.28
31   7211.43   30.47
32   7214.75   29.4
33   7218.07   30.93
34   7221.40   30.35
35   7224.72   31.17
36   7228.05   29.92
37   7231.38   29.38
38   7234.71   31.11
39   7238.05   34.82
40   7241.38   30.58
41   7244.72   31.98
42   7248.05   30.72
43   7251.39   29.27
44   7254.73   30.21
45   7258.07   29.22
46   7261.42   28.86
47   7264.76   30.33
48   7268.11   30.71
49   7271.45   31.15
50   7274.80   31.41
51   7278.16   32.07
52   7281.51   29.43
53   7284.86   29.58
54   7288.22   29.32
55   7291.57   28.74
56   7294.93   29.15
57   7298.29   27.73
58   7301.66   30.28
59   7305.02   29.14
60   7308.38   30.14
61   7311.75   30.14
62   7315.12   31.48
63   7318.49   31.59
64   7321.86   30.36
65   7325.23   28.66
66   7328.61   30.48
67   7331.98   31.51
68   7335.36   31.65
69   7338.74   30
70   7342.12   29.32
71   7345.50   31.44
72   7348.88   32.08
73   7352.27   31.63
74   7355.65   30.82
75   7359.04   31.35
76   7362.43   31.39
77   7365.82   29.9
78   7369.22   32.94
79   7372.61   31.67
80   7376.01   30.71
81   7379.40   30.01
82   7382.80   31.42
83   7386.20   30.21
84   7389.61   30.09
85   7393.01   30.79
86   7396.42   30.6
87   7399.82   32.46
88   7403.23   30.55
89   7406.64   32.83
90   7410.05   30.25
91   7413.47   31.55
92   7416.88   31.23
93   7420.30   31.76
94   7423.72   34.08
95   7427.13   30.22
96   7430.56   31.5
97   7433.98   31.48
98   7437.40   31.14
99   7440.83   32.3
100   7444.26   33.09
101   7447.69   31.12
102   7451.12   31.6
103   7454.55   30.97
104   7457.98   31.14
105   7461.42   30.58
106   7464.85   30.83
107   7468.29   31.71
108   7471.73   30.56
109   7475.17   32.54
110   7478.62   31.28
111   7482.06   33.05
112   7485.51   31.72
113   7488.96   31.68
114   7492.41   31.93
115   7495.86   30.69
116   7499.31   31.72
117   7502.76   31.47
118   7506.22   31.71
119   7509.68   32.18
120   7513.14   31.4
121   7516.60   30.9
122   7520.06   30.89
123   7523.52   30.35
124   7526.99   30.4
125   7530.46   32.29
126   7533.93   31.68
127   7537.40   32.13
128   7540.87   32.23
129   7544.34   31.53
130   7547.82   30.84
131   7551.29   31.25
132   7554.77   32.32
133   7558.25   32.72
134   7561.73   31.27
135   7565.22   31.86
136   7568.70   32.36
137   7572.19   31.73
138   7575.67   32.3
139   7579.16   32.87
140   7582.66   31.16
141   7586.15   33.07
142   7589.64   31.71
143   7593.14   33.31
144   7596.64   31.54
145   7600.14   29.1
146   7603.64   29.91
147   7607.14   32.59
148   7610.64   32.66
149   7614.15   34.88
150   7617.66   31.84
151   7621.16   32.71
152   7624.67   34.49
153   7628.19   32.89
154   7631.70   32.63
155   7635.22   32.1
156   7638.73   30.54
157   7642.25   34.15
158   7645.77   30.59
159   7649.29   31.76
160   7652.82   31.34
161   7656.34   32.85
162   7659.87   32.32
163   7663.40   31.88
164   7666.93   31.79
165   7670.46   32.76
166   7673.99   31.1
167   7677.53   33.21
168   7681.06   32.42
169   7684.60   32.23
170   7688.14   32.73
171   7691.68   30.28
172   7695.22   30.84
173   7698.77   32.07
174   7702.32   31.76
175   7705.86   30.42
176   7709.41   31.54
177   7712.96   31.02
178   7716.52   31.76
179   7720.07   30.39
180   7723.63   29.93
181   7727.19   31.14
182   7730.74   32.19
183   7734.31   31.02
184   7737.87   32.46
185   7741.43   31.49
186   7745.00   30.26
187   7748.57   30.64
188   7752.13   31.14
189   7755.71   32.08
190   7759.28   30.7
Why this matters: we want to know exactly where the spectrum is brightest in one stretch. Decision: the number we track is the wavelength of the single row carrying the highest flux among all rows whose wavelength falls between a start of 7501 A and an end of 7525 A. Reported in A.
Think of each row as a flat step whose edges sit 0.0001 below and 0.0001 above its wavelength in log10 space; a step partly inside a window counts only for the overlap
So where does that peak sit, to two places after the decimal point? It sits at 7509.68 A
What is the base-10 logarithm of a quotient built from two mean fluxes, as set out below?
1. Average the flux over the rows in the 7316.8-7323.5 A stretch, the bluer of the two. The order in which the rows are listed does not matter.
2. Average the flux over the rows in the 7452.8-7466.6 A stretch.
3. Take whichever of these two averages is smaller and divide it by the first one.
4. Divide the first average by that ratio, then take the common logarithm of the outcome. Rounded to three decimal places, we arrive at 1.492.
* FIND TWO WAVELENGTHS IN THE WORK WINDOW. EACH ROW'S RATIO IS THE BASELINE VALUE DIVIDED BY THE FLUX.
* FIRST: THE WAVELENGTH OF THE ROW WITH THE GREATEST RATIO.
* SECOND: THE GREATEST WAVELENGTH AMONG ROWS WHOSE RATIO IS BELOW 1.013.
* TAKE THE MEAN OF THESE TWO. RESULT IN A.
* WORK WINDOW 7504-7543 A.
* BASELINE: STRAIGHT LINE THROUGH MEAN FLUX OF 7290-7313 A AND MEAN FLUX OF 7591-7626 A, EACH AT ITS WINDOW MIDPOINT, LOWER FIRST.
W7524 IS 7532.2 A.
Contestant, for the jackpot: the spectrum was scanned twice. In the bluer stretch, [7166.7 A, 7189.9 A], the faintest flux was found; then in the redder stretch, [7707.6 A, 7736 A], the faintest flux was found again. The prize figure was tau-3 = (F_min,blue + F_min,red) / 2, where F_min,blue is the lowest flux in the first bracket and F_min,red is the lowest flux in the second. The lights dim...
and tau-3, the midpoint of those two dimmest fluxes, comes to 29.9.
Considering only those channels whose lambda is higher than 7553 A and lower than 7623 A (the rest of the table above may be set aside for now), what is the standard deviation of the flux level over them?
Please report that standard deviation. 1.2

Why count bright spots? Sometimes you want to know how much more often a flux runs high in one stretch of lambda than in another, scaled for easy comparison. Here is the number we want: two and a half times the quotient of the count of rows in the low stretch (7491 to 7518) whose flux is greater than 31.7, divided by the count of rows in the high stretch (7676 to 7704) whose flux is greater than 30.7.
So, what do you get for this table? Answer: 1.4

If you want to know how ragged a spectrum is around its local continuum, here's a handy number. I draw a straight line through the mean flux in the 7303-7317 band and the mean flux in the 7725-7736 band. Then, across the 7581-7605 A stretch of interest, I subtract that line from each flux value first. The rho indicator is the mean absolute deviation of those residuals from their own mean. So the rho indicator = 1.16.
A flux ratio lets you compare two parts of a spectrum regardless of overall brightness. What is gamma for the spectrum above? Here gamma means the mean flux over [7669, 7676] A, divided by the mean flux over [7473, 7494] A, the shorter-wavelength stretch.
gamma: 1.00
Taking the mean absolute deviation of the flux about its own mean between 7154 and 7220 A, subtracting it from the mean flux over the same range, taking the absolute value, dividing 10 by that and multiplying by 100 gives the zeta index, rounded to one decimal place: 33.3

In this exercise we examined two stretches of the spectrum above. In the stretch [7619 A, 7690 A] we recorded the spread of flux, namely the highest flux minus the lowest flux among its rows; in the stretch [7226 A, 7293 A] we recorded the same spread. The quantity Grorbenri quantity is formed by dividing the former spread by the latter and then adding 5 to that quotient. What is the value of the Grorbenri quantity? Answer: 5.6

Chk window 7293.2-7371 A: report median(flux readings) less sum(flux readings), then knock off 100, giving -773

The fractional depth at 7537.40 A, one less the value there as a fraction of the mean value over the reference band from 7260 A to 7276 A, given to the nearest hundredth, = -0.05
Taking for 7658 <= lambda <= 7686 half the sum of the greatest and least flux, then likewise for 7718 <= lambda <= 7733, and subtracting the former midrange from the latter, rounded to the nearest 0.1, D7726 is -1.1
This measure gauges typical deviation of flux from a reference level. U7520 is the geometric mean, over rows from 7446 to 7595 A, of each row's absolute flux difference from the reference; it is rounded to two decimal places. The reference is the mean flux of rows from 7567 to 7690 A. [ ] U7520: 0.54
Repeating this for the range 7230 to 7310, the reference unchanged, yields 1.79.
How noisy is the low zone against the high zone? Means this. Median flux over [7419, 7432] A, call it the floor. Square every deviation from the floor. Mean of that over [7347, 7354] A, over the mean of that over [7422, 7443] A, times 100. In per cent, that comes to 7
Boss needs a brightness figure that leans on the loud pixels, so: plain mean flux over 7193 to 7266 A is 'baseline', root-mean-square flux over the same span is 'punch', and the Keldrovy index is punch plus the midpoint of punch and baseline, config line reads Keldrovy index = 61.3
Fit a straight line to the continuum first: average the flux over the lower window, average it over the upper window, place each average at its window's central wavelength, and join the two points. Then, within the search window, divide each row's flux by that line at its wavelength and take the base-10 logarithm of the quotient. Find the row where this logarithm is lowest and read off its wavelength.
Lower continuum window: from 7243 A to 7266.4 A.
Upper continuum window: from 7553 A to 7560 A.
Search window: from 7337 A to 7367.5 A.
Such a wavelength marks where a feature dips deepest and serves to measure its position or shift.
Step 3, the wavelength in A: 7342.12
